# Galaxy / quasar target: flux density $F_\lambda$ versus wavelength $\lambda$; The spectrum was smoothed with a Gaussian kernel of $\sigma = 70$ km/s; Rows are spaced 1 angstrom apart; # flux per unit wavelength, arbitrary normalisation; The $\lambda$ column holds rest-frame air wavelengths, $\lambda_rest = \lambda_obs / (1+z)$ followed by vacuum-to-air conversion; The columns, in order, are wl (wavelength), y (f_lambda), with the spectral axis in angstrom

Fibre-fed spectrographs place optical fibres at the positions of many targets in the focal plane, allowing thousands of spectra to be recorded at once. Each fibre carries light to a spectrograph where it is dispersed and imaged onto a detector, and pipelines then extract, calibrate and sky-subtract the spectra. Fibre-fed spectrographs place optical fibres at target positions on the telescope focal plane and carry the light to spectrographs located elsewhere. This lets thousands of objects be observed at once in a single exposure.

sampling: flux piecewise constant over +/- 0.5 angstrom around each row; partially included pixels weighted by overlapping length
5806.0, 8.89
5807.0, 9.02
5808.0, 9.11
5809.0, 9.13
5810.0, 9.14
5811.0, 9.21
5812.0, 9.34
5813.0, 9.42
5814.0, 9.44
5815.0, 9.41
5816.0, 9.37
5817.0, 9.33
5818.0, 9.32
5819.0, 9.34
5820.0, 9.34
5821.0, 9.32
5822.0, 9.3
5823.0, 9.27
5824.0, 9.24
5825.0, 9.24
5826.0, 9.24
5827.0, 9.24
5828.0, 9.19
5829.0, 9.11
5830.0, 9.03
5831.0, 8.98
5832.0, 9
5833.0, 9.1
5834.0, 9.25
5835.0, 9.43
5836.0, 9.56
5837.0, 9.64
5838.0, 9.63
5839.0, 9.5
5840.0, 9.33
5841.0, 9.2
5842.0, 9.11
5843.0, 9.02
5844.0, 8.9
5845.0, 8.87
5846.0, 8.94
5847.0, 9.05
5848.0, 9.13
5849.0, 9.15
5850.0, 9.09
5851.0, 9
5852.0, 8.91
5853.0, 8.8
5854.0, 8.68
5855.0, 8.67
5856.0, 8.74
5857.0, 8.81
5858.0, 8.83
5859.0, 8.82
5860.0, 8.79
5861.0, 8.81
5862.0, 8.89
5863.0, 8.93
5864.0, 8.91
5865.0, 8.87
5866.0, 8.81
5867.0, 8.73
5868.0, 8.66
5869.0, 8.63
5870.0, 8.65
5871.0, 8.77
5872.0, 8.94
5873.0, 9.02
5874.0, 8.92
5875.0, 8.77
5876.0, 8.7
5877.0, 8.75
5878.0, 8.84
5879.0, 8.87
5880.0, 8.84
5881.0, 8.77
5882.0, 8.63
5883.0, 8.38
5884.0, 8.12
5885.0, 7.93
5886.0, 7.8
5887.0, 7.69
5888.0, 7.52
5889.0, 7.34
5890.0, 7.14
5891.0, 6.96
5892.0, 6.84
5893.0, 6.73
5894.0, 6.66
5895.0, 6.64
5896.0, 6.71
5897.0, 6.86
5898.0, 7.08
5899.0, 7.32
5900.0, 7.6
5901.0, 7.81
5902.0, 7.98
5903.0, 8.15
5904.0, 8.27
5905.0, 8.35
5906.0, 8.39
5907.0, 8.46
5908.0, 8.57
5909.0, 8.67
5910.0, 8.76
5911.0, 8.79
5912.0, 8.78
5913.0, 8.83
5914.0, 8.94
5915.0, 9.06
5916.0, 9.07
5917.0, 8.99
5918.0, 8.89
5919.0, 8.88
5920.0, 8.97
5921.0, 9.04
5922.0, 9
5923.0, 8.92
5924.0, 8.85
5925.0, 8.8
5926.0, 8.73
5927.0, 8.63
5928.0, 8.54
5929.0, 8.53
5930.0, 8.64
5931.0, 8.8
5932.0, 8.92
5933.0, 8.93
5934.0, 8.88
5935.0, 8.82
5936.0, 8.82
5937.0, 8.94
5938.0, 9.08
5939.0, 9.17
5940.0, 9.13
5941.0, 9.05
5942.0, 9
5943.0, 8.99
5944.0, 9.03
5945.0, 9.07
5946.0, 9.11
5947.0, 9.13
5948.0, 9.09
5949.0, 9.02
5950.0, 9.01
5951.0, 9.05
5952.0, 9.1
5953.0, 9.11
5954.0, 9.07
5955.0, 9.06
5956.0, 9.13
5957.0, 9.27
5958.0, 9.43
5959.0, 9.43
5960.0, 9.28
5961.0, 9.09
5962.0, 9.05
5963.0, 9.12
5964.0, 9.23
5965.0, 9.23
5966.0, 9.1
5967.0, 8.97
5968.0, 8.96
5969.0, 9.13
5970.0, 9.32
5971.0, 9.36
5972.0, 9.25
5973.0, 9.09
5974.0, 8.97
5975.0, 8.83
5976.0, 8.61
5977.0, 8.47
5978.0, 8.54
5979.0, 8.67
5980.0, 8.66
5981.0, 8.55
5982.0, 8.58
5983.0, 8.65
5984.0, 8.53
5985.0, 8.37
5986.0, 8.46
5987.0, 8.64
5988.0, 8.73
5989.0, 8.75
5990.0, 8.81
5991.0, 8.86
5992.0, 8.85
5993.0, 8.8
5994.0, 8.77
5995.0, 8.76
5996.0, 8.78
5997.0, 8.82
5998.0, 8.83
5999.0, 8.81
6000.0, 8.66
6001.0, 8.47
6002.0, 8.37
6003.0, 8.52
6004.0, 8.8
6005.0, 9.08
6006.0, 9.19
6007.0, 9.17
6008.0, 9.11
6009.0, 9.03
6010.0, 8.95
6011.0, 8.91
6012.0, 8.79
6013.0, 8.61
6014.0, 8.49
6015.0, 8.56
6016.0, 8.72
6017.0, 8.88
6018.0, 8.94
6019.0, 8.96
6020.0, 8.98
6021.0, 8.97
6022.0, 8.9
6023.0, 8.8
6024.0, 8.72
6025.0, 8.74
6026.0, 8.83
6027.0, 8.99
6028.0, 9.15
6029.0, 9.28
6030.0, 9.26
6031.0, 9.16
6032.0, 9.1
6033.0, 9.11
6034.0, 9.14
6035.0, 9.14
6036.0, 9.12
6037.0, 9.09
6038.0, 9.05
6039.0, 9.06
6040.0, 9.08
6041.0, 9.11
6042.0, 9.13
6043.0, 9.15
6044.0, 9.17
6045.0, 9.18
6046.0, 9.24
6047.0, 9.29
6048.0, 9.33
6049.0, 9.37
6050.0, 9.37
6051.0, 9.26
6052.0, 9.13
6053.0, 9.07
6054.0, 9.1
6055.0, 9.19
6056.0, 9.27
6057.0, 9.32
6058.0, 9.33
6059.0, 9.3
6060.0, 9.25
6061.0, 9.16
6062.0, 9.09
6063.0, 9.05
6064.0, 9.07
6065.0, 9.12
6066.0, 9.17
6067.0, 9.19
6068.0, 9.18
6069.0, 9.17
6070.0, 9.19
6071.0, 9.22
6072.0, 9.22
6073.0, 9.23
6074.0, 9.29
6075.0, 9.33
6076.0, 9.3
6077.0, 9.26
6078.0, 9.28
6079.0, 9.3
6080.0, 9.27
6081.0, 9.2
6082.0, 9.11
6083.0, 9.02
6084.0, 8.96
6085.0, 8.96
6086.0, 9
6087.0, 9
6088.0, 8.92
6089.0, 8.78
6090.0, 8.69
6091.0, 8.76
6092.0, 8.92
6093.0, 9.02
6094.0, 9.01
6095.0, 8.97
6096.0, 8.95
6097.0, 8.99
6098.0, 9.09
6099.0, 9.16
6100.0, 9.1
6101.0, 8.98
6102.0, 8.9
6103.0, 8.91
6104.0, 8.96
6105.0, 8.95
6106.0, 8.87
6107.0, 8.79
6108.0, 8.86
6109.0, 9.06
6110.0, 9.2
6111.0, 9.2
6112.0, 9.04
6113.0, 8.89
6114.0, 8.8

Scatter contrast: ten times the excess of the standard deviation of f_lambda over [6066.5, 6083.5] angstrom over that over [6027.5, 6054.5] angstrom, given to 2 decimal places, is -0.17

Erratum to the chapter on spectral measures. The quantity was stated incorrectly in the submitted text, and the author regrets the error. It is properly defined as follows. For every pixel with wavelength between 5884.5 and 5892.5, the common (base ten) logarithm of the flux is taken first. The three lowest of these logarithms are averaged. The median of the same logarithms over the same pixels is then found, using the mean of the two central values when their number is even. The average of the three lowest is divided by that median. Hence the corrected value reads 0.969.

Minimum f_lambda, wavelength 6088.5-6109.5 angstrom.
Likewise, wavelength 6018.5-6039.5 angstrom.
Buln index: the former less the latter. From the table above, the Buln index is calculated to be 0.0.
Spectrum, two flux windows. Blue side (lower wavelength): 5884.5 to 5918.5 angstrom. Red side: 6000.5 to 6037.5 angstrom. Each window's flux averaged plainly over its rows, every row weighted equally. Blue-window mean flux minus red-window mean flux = -1.0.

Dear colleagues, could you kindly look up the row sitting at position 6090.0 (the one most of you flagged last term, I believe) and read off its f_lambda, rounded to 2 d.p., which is 8.69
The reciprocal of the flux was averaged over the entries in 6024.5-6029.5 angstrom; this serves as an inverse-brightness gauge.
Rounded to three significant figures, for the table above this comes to 0.111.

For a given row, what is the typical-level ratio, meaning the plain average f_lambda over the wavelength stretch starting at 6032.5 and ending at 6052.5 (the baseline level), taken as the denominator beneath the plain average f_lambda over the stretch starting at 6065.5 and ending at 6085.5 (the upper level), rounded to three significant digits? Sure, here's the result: 1.00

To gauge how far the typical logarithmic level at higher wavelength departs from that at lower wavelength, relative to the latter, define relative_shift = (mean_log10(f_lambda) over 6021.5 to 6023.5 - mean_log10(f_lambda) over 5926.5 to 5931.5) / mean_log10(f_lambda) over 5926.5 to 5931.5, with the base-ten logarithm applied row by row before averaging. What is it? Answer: 0.012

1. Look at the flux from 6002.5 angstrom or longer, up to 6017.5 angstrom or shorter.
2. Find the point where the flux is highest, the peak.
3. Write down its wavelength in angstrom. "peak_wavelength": 6006.0 angstrom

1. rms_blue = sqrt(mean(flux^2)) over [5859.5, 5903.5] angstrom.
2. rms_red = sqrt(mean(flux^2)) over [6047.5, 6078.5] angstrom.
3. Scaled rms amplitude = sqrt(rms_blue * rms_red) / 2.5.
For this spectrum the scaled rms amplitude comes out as 3.47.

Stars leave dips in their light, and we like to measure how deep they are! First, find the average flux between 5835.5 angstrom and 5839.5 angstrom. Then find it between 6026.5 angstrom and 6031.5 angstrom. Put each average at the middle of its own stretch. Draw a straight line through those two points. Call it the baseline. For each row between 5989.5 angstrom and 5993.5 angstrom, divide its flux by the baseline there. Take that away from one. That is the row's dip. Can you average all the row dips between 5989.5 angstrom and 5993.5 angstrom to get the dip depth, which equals 0.05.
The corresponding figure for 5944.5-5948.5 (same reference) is 0.03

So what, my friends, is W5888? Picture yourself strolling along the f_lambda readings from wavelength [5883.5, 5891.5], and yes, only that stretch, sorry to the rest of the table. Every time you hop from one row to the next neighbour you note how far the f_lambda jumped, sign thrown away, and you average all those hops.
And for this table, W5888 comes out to 0.17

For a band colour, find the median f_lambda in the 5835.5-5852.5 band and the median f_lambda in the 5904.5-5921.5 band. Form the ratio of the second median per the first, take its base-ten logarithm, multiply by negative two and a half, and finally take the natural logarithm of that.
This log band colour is -3.4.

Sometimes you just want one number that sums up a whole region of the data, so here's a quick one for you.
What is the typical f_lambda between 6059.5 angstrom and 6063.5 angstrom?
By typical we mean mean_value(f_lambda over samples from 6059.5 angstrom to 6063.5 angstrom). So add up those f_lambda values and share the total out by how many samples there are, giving 9.14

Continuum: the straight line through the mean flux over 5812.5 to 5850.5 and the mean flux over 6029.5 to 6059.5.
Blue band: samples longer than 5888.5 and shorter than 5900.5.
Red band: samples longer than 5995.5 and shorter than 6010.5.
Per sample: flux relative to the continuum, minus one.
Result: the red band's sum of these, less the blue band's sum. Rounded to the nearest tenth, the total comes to 2.3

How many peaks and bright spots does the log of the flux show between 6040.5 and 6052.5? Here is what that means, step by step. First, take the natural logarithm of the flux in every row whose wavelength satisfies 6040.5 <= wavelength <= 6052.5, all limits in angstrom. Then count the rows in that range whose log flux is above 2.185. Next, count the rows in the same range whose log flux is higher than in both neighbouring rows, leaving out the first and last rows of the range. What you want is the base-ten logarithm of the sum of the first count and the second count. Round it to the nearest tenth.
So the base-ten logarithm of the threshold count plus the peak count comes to 1.1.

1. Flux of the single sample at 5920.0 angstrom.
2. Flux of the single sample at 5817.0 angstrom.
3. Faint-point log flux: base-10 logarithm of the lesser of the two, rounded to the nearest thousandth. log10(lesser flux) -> 0.953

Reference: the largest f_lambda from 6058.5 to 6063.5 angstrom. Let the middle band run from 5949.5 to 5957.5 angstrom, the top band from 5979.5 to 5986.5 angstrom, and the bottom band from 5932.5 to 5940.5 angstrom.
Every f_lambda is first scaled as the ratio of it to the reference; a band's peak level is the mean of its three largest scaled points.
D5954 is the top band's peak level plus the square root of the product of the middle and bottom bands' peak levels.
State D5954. 1.91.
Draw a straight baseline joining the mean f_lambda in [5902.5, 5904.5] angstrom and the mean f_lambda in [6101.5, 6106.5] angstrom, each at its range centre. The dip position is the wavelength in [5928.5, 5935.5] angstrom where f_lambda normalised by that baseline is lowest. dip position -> 5929.0 angstrom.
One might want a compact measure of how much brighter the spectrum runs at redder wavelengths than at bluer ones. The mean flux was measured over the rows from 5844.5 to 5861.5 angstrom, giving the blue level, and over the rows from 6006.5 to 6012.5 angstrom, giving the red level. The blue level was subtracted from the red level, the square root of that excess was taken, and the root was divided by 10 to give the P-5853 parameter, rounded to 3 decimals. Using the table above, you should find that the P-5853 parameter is 0.033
